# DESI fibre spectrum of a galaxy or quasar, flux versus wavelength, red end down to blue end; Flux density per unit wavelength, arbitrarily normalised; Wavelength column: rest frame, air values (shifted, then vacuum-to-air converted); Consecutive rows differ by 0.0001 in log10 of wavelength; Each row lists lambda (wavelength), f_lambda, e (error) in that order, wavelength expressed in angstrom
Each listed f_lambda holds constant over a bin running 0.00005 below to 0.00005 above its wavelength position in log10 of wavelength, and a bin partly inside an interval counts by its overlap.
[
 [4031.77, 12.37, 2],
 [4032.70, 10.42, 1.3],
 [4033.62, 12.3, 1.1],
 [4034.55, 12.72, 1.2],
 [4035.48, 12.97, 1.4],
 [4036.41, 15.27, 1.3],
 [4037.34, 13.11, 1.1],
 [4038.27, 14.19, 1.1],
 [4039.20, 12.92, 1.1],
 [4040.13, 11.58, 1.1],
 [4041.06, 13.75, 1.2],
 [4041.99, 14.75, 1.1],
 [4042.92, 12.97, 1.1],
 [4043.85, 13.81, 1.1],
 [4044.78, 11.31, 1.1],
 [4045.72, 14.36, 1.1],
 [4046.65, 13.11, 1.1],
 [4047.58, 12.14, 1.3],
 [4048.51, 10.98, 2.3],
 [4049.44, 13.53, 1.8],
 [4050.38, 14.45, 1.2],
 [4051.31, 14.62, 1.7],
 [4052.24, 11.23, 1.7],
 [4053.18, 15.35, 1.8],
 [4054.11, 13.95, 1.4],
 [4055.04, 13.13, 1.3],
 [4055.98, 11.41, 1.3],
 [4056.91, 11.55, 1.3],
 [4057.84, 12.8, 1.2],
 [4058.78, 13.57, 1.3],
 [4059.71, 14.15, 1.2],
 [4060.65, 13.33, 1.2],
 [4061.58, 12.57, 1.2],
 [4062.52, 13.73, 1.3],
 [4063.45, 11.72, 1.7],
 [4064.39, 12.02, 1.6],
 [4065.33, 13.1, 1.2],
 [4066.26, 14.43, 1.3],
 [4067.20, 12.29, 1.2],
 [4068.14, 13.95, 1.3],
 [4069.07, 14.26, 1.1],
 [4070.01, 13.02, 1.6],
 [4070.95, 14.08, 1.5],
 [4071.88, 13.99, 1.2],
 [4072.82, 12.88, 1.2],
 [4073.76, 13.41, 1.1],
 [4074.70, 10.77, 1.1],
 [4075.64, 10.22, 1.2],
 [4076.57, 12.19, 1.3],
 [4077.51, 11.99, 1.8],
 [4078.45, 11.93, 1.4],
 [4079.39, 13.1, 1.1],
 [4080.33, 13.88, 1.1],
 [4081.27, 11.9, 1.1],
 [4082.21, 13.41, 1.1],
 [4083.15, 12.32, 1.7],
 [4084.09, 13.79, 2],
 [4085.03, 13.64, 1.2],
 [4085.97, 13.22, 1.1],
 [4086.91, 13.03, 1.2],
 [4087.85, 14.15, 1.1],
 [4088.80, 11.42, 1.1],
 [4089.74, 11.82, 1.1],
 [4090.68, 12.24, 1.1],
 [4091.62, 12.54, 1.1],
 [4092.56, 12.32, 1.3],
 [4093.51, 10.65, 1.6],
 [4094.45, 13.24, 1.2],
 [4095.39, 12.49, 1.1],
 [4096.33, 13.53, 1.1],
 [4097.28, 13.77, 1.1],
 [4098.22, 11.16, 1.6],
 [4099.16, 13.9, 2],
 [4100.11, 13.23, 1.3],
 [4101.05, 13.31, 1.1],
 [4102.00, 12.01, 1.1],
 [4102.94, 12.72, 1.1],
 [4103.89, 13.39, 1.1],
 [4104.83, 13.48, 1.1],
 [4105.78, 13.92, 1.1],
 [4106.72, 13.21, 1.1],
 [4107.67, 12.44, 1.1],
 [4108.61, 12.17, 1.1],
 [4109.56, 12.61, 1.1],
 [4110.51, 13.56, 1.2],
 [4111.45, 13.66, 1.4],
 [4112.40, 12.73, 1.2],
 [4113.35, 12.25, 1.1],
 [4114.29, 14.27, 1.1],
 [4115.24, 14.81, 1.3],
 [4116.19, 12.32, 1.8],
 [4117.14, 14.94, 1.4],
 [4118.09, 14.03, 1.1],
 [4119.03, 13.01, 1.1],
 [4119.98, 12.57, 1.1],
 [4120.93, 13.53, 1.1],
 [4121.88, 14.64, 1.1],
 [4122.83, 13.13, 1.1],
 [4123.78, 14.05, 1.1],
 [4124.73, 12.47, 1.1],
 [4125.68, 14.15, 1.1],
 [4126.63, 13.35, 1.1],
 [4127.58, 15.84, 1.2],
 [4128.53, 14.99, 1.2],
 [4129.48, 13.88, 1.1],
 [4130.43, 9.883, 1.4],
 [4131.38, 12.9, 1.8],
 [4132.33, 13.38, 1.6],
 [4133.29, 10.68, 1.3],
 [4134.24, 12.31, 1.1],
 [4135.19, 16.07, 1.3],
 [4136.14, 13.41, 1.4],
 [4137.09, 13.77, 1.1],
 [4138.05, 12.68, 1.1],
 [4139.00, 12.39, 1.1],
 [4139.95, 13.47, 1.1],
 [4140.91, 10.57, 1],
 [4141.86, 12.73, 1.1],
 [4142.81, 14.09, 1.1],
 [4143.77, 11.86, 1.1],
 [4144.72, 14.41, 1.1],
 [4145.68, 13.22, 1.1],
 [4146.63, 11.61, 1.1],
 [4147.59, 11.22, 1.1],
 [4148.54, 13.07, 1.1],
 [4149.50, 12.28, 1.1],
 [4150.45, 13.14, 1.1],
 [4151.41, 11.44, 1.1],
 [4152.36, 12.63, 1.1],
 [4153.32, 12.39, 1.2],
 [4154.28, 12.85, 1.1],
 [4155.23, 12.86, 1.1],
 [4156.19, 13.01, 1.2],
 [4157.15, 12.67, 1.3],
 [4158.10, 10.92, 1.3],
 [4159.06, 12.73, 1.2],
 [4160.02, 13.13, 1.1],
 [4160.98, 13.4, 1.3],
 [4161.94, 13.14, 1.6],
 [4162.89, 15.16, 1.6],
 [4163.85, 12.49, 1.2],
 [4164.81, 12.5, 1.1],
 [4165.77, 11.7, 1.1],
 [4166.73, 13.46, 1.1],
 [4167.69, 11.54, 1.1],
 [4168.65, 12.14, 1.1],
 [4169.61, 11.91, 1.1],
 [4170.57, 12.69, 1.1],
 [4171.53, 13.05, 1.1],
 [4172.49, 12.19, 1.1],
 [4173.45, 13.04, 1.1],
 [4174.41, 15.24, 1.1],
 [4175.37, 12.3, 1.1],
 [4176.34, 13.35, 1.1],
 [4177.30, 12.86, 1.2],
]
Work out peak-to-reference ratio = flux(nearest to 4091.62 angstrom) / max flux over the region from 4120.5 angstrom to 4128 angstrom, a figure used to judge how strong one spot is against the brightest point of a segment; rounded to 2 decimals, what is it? 0.79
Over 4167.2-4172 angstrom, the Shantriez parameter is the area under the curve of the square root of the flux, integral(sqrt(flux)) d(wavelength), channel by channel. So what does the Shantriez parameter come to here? 16.8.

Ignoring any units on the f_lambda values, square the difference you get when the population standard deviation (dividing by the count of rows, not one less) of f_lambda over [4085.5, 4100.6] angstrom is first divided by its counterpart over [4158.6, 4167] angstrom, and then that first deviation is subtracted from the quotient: 0.012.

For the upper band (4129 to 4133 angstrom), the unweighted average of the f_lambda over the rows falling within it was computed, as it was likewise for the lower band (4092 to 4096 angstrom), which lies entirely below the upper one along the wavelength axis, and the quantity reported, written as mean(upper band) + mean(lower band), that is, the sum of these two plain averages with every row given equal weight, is 24.7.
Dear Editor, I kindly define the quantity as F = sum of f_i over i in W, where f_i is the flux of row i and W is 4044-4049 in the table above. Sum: 62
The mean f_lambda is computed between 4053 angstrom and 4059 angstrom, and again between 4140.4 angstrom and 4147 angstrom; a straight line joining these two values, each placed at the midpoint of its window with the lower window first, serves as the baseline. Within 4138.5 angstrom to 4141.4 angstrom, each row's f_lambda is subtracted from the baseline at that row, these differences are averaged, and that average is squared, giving 0.27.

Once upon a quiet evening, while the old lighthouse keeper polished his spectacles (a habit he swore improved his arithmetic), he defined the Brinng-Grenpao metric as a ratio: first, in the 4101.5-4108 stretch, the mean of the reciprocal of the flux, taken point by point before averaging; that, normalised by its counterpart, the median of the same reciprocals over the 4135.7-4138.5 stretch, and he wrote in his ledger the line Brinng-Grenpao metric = 1.03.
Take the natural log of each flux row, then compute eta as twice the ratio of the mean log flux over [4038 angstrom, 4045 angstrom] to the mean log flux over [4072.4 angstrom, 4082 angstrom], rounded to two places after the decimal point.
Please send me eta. 2.06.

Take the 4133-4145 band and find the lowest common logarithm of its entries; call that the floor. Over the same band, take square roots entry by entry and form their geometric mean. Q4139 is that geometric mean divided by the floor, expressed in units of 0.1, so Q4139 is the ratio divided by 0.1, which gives 35.0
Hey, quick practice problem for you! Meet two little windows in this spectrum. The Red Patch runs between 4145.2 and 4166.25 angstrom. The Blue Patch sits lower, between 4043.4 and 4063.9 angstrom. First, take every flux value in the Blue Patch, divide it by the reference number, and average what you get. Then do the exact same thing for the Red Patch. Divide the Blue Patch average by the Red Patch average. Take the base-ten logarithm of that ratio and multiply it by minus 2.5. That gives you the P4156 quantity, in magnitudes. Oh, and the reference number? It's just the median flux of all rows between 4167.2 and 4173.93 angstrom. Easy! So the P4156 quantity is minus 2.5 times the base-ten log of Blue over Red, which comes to -0.036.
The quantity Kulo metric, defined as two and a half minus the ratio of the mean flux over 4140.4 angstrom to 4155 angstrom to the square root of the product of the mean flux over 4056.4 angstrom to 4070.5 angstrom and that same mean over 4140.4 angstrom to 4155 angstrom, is 1.52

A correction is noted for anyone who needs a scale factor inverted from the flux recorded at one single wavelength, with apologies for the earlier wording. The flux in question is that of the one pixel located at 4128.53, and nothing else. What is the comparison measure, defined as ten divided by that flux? 0.67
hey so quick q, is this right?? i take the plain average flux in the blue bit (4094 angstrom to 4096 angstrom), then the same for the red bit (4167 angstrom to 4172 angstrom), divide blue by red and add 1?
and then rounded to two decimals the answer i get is 2.05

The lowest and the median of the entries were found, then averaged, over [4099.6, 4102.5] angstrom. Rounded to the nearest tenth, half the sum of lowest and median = 12.6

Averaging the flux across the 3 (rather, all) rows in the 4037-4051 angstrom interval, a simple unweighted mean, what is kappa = 13.1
